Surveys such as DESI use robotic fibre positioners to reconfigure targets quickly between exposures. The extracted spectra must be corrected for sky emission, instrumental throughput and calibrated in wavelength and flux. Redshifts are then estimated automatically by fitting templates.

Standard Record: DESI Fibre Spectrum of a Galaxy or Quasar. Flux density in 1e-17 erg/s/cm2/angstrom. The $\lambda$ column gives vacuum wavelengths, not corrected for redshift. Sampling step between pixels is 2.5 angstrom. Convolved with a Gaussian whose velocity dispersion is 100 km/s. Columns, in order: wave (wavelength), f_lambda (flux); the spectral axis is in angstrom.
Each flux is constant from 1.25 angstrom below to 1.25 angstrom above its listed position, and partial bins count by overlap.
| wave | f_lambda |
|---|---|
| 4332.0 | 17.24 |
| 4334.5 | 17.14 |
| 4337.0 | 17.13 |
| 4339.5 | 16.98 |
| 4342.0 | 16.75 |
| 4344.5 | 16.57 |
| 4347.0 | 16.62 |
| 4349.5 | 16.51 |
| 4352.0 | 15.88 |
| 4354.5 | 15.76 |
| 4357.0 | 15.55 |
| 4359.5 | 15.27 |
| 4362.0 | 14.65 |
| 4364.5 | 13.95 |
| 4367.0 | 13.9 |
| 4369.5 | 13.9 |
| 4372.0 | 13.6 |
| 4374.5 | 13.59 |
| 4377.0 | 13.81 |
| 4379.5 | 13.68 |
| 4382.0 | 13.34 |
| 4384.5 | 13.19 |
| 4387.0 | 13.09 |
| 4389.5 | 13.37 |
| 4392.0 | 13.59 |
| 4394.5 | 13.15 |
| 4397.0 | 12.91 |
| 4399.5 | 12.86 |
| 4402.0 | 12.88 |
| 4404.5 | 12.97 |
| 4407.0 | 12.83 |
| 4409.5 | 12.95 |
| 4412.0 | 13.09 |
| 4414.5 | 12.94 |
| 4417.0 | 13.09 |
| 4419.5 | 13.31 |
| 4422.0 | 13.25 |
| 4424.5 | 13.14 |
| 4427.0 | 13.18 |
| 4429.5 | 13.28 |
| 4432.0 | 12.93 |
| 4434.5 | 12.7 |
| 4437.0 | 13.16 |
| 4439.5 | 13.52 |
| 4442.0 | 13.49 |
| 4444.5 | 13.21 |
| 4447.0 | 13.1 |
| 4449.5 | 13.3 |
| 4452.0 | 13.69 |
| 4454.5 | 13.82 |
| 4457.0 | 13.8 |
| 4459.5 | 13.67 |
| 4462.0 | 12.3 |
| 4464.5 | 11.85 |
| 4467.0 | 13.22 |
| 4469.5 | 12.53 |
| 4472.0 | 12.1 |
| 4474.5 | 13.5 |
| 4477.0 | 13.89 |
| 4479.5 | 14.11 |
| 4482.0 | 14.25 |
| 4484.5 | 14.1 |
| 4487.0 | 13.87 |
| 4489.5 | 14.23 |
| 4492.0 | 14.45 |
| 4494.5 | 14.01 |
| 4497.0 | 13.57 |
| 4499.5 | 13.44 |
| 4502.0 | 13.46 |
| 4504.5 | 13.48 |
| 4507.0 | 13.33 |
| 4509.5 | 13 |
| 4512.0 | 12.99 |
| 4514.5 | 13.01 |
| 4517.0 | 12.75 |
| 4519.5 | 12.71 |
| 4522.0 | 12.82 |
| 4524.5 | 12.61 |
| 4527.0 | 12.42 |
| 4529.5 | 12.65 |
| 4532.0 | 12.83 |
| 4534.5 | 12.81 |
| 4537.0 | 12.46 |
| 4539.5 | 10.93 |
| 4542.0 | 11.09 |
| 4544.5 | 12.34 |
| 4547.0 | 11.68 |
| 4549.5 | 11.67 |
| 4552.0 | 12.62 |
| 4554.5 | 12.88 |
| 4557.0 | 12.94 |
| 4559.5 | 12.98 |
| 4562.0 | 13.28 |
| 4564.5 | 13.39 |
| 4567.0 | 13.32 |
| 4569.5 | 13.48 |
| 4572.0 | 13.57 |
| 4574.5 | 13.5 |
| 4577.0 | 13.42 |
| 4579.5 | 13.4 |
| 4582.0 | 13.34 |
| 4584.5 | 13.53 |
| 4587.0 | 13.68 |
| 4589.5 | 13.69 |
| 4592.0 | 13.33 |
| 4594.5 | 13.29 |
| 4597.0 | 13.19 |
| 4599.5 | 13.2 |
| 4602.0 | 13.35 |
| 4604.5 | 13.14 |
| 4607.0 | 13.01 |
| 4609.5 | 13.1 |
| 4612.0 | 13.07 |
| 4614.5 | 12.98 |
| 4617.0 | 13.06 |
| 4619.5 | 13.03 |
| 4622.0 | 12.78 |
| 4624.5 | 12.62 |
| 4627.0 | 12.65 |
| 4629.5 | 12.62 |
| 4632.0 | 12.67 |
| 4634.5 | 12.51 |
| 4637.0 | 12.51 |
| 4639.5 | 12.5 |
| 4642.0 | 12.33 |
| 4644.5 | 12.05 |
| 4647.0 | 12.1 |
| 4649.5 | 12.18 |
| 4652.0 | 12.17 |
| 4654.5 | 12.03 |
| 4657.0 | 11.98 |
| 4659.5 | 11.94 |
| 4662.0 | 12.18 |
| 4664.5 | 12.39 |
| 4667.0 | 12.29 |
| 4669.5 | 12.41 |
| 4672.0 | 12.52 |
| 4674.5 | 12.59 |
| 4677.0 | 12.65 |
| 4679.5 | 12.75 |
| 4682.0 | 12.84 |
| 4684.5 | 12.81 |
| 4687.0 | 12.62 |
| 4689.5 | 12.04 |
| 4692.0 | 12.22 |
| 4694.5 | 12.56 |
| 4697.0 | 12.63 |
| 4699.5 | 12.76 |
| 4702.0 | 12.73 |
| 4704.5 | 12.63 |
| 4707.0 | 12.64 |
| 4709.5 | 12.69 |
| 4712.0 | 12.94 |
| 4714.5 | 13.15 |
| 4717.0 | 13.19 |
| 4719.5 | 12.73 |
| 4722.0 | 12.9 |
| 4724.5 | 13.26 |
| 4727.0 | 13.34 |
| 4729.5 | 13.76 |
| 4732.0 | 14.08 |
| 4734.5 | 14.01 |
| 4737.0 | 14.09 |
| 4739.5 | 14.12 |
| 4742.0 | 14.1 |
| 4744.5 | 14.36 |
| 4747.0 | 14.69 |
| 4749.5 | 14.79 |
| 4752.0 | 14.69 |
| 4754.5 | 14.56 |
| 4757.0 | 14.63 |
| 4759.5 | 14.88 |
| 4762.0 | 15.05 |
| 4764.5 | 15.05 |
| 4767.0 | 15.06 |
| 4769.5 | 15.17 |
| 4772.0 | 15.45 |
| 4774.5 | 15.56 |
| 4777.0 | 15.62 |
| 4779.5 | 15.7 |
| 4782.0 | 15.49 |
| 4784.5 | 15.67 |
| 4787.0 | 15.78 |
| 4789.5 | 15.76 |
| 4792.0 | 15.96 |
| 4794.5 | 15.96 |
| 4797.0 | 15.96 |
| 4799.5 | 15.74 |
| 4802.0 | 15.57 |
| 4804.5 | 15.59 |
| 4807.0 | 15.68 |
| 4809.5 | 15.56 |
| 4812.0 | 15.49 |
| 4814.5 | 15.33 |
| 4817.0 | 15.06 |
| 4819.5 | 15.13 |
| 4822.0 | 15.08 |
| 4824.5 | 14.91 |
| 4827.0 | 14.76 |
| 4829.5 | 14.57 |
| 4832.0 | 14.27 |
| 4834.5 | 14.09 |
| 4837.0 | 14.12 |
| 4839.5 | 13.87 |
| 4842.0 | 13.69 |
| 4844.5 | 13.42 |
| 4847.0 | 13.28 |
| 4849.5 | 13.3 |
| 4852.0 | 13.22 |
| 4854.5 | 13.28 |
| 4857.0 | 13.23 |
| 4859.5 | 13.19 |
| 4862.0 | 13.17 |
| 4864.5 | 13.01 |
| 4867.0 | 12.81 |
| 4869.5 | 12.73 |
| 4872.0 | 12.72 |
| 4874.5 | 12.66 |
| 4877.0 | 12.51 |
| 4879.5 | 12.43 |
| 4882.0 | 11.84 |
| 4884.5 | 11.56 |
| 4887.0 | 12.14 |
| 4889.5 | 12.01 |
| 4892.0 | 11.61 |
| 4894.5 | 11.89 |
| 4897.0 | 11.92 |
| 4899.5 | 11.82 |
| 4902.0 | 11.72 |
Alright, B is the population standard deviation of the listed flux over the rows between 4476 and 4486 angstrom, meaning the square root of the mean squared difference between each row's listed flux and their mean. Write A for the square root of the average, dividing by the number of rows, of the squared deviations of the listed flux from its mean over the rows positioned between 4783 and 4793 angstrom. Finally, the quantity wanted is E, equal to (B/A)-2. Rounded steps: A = 0.11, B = 0.129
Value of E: -0.8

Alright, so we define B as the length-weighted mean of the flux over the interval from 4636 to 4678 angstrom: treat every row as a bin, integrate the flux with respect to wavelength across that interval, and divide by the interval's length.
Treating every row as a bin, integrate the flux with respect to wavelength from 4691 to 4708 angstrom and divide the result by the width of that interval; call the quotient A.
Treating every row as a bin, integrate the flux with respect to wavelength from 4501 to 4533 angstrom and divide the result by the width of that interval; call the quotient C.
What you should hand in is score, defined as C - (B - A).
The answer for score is 13.2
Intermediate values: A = 12.6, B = 12.3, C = 12.9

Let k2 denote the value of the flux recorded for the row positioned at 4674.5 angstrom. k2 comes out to 12.59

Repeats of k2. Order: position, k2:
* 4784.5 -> 15.67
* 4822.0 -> 15.08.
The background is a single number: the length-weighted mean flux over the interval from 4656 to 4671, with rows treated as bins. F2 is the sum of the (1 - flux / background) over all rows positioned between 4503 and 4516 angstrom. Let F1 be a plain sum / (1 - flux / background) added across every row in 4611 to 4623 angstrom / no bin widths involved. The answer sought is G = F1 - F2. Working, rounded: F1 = -0.32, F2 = -0.4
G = 0.1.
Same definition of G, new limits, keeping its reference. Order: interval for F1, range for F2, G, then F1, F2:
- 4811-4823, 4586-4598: -0.7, -1.23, -0.5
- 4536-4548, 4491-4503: 0.9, 0.21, -0.6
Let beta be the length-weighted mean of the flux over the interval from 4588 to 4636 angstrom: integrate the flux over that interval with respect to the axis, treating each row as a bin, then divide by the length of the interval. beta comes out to 13.0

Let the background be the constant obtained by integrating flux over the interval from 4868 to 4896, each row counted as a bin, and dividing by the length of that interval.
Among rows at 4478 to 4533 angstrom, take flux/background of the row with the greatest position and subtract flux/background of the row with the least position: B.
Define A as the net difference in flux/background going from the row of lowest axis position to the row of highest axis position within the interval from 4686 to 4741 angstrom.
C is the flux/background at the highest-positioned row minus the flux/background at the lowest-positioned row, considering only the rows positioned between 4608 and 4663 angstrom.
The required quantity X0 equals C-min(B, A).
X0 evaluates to 0.0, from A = 0.123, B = -0.10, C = -0.08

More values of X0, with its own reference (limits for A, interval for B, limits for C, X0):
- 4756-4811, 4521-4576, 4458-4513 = -0.1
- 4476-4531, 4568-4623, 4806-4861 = -0.1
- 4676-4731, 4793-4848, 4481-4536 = 0.1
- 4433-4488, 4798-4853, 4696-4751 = 0.4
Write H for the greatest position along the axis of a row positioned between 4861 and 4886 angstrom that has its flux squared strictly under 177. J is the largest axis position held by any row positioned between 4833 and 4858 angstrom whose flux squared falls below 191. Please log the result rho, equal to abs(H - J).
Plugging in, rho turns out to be 27.5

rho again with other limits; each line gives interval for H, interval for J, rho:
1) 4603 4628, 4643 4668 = 40.0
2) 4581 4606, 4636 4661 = 55.0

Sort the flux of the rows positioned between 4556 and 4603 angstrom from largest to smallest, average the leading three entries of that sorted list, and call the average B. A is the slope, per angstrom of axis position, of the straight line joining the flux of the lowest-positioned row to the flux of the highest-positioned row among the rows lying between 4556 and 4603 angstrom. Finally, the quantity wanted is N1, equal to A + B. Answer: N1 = 13.7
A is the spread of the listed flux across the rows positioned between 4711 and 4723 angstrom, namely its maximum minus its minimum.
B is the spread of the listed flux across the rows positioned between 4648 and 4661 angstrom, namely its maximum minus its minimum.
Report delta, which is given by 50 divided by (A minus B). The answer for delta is 227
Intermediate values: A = 0.46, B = 0.24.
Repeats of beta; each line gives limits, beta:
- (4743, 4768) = 14.8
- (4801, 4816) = 15.5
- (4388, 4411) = 13.1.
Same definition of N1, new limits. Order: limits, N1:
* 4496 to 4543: 13.4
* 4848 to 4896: 13.2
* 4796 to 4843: 15.7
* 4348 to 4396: 16.0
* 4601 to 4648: 13.2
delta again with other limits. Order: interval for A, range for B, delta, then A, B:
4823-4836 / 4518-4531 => 119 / 0.82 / 0.40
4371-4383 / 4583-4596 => 714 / 0.47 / 0.40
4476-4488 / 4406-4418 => 417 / 0.38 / 0.26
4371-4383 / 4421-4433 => 417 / 0.47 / 0.35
